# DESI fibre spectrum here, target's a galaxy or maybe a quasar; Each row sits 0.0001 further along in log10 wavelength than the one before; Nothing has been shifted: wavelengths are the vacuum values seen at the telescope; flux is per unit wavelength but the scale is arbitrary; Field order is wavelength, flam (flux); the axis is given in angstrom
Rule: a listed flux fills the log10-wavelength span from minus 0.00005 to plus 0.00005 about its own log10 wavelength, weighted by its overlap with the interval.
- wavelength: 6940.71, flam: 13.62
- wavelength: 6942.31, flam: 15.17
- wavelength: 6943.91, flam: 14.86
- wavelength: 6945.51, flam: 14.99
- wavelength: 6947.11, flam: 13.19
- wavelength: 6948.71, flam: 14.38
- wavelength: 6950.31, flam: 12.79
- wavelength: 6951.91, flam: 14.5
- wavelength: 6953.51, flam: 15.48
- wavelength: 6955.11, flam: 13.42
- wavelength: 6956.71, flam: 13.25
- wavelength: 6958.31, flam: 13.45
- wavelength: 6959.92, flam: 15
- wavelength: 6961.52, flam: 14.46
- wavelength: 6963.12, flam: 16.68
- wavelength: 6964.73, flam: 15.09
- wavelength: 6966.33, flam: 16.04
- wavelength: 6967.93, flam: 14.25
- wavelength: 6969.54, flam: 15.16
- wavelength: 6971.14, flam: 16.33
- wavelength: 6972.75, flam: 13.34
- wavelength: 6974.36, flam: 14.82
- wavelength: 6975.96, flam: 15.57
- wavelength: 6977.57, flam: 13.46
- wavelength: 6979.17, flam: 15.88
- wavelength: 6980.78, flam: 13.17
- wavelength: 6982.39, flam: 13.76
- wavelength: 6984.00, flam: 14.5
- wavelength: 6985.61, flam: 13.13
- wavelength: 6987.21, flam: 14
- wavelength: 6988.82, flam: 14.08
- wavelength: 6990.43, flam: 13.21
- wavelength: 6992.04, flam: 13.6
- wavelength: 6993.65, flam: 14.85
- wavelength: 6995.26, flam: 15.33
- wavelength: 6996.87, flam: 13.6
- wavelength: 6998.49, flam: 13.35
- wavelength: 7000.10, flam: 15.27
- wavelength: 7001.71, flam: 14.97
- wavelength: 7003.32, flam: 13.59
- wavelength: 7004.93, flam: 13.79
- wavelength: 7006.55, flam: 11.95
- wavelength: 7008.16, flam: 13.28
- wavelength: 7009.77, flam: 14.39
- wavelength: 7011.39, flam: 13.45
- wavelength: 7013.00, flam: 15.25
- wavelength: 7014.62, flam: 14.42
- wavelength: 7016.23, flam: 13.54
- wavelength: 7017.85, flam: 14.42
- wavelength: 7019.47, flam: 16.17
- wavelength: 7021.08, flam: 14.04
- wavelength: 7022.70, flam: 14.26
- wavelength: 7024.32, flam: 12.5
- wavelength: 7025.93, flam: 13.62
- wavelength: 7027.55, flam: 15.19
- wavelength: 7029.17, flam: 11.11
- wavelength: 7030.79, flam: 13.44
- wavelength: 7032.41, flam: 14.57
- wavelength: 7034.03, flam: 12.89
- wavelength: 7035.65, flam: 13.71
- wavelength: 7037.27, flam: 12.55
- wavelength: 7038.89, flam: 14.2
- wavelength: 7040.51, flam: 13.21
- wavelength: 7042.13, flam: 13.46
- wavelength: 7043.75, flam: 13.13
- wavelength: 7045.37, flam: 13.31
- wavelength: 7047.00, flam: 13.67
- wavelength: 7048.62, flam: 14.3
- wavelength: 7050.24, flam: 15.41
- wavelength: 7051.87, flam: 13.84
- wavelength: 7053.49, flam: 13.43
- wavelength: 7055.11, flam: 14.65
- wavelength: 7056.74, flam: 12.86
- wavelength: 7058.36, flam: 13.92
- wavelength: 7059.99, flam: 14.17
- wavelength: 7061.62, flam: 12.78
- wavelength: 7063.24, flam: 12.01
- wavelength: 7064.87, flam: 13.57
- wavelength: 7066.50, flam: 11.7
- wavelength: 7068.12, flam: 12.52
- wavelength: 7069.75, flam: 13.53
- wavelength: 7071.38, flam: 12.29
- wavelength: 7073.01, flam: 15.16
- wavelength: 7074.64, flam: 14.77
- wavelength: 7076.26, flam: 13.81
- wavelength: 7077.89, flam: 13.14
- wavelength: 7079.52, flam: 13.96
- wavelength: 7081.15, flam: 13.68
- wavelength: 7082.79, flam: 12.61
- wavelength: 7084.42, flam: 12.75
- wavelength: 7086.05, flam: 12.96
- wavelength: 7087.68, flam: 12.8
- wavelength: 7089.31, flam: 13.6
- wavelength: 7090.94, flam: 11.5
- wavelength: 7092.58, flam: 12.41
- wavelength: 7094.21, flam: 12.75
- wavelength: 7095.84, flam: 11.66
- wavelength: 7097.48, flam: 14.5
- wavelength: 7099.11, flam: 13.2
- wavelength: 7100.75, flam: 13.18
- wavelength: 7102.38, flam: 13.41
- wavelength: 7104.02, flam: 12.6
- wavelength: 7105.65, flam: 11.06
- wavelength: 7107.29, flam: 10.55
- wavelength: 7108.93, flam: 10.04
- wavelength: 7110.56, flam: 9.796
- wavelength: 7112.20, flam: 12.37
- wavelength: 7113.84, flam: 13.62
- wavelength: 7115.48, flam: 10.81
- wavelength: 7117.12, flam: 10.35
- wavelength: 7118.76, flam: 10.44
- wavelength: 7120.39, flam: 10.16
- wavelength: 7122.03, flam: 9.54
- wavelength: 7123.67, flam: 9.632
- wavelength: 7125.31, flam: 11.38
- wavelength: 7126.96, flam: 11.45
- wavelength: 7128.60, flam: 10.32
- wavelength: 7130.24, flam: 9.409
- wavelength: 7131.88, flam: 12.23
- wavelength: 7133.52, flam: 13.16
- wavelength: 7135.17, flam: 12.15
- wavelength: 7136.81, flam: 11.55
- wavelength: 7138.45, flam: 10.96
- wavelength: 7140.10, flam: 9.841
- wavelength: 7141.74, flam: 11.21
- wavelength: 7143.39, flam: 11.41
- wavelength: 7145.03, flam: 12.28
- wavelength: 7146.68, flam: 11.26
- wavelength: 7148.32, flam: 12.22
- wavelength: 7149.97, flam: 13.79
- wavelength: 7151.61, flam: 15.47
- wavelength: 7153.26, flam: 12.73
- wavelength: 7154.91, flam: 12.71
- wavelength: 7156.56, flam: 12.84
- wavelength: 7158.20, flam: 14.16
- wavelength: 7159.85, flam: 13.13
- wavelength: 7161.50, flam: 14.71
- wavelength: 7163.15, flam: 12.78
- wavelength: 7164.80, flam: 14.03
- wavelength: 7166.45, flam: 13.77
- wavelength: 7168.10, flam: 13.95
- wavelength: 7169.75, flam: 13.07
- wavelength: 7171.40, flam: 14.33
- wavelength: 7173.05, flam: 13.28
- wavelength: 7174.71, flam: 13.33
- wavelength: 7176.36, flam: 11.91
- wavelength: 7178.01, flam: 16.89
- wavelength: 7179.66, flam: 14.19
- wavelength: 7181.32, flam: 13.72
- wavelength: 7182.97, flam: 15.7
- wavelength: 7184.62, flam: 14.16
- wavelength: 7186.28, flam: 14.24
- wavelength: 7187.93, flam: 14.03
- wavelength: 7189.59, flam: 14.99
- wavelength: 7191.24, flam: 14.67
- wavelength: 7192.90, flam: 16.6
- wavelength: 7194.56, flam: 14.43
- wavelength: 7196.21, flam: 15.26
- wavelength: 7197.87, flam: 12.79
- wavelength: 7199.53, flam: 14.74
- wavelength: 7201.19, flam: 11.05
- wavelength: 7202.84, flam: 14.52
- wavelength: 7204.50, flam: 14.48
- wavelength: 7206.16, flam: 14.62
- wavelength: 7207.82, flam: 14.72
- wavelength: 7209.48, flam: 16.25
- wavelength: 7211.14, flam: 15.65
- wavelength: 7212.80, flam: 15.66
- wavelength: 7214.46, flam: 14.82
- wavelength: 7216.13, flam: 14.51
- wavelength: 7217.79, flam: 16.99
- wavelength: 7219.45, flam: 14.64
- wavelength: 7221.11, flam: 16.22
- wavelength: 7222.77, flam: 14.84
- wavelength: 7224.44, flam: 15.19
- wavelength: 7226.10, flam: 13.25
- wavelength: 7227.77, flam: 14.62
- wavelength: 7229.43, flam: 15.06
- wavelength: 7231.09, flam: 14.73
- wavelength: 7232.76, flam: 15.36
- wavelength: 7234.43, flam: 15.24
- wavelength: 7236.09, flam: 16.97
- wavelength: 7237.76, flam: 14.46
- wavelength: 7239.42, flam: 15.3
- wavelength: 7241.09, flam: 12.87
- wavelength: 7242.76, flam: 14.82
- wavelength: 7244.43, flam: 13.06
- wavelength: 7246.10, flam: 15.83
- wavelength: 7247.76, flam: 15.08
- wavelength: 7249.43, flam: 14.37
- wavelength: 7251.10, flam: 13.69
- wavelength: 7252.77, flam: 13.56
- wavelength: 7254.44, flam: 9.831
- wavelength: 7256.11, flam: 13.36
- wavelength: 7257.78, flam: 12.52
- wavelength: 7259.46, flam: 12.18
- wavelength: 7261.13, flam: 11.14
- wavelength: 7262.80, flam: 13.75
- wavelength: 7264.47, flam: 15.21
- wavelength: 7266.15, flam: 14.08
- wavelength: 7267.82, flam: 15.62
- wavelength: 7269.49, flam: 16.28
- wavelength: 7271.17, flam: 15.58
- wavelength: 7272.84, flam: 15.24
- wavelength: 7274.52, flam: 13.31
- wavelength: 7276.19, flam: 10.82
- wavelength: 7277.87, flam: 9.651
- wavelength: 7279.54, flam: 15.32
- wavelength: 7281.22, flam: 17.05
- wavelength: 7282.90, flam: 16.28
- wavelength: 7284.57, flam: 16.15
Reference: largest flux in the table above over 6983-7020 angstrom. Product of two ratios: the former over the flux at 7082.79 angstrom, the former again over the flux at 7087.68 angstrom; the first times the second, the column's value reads 1.62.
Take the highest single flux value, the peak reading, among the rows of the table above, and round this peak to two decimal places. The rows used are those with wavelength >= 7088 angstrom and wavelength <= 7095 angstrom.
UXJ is 13.60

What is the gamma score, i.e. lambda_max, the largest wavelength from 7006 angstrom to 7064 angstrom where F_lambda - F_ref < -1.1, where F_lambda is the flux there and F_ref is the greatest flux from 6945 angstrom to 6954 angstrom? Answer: 7063.24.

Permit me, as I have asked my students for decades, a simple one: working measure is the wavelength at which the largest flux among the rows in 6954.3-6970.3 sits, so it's 6963.12 angstrom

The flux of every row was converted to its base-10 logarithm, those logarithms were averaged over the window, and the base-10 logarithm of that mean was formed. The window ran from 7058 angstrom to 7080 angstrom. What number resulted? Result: 0.051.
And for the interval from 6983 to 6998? 0.059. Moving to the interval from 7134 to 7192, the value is 0.050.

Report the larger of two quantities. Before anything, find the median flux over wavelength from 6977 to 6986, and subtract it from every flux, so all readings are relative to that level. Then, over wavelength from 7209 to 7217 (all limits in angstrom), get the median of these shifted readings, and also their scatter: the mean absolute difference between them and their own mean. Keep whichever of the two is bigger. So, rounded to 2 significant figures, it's 2.0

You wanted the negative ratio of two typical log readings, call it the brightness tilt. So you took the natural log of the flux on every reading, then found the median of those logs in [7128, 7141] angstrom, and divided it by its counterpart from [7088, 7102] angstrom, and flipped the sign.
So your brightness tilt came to -0.94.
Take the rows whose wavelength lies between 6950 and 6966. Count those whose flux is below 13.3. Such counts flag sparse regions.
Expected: 2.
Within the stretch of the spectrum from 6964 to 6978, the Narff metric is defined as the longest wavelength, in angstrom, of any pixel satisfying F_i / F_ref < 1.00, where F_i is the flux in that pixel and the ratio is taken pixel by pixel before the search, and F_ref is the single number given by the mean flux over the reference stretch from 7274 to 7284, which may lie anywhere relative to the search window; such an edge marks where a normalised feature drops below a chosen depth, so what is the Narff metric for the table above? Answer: 6977.57 angstrom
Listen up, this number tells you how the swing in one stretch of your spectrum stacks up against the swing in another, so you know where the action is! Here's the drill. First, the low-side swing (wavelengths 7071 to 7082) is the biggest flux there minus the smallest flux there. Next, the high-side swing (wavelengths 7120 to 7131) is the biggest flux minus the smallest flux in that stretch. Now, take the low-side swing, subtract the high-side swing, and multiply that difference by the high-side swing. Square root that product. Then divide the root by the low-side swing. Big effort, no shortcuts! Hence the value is 0.45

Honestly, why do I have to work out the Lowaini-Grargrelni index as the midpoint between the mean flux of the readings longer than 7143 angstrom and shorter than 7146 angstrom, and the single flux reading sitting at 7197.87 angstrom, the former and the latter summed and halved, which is 12.3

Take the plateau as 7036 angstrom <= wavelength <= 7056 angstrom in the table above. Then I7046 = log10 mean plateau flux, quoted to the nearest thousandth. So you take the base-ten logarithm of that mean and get 1.139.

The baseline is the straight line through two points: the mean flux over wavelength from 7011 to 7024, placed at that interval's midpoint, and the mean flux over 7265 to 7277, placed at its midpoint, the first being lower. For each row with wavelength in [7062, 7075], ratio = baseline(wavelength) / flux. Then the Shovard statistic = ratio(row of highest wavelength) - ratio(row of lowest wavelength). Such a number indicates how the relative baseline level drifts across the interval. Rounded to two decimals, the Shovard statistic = -0.22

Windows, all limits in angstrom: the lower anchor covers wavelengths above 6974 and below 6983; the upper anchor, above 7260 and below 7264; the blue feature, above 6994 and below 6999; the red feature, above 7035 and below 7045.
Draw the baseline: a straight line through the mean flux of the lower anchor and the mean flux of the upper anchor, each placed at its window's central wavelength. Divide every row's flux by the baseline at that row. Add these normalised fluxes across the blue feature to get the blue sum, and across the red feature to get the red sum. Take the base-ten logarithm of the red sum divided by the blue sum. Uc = 0.29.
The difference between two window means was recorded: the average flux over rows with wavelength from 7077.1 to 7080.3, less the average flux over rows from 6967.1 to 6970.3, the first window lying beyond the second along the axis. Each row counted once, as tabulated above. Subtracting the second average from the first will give -1.2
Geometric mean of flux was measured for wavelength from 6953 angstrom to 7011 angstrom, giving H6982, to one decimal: 14.3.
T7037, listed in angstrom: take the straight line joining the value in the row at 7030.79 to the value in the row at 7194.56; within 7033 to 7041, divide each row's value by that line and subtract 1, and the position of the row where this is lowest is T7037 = 7037.27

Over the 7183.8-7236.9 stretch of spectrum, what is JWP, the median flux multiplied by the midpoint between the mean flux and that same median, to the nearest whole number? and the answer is 218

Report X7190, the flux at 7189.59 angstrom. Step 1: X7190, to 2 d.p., 14.99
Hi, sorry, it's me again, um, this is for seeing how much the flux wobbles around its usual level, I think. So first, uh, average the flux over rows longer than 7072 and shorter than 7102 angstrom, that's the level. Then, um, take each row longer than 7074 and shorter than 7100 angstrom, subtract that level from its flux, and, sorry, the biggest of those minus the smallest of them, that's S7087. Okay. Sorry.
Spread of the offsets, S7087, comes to 3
